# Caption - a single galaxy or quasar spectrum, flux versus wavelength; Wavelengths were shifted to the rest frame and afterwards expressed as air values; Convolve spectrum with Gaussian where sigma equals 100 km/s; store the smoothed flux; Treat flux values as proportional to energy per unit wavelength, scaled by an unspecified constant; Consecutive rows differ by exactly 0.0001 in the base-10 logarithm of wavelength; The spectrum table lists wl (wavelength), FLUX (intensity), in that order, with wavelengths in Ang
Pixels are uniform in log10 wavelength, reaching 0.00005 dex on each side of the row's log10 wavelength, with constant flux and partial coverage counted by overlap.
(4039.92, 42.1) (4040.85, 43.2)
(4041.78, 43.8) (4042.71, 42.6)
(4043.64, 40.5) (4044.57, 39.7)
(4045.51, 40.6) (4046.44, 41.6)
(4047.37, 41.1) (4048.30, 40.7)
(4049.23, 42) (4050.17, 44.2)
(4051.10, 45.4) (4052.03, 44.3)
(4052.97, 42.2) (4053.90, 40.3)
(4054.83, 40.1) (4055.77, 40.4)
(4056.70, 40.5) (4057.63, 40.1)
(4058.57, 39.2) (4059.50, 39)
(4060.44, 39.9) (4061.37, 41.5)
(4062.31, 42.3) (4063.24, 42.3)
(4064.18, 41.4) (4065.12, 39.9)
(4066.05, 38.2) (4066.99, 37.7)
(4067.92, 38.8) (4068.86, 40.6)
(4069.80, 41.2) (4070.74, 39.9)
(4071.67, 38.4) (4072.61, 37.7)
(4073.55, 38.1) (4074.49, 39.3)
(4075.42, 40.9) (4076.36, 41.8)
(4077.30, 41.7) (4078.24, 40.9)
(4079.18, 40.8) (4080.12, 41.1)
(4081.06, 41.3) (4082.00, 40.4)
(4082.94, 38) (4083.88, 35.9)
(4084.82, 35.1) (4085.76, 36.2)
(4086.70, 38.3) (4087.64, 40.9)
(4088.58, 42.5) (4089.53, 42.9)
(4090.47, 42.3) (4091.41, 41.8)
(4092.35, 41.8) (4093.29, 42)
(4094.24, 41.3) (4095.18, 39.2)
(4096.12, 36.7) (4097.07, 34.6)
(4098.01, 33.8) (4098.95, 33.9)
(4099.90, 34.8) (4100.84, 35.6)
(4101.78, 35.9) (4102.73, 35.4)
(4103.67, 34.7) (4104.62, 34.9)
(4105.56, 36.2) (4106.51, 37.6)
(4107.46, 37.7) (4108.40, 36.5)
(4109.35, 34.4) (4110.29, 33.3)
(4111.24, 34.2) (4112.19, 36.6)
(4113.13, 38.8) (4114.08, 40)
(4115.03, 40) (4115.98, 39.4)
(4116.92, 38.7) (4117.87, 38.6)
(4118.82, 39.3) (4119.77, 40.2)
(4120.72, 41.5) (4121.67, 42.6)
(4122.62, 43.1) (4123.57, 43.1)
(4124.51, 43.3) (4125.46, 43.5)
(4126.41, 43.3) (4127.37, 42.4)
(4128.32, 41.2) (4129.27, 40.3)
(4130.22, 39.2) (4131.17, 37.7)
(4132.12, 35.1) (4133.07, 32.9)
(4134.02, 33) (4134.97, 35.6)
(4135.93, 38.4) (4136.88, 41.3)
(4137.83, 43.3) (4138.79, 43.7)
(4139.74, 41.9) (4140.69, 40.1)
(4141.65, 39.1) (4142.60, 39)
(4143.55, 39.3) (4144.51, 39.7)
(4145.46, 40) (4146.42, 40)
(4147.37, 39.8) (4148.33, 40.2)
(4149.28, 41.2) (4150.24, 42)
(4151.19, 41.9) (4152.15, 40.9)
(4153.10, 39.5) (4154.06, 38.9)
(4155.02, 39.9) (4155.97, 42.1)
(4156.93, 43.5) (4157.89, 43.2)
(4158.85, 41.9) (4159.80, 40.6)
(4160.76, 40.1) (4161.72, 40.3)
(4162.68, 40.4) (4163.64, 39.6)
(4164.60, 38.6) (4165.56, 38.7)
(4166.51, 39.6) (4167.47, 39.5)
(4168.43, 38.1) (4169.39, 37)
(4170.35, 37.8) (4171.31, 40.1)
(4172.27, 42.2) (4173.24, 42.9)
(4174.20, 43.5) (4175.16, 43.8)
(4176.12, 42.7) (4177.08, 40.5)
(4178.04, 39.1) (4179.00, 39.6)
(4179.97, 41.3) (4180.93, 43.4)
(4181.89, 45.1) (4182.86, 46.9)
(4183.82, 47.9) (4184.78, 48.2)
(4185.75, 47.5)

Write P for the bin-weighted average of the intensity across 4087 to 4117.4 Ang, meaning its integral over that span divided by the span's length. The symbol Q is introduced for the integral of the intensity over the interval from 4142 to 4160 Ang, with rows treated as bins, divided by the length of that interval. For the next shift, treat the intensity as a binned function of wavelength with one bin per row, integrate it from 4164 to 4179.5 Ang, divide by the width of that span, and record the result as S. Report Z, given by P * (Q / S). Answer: 38.2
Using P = 37.8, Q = 40.7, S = 40.2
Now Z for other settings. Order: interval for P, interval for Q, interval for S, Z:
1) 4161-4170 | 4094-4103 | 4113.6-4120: 35.7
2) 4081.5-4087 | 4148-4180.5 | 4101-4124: 39.9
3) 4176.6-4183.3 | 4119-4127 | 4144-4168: 44.2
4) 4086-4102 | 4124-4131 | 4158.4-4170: 40.9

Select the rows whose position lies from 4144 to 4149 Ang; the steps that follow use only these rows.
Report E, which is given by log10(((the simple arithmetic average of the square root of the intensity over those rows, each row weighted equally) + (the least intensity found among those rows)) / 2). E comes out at 1.36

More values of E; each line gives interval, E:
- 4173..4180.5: 1.36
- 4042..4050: 1.36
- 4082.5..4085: 1.31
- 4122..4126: 1.40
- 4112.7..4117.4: 1.35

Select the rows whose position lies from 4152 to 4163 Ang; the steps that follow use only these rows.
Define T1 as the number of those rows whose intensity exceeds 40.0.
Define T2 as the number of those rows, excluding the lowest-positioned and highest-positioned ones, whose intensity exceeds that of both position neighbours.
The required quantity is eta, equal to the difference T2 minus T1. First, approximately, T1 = 9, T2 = 1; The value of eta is -8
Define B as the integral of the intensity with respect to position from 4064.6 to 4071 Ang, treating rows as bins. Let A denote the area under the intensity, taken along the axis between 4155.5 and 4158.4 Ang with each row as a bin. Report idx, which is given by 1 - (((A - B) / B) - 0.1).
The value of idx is 1.6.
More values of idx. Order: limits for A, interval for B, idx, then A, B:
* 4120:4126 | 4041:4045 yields 0.6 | 257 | 167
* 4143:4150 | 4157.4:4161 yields 0.2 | 281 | 150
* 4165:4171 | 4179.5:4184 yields 1.0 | 231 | 201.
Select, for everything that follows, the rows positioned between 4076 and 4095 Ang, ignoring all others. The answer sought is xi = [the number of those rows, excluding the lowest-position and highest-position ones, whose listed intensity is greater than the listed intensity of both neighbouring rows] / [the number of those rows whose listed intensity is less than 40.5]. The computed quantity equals 0.50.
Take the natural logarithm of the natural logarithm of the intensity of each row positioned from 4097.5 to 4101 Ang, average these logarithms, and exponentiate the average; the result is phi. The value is 3.54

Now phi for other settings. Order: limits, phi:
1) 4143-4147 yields 3.68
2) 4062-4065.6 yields 3.72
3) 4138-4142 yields 3.72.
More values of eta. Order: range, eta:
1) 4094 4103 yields 0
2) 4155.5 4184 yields -16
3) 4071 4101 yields -12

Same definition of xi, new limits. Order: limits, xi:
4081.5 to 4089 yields 0.00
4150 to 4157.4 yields 0.00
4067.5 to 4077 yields 0.17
